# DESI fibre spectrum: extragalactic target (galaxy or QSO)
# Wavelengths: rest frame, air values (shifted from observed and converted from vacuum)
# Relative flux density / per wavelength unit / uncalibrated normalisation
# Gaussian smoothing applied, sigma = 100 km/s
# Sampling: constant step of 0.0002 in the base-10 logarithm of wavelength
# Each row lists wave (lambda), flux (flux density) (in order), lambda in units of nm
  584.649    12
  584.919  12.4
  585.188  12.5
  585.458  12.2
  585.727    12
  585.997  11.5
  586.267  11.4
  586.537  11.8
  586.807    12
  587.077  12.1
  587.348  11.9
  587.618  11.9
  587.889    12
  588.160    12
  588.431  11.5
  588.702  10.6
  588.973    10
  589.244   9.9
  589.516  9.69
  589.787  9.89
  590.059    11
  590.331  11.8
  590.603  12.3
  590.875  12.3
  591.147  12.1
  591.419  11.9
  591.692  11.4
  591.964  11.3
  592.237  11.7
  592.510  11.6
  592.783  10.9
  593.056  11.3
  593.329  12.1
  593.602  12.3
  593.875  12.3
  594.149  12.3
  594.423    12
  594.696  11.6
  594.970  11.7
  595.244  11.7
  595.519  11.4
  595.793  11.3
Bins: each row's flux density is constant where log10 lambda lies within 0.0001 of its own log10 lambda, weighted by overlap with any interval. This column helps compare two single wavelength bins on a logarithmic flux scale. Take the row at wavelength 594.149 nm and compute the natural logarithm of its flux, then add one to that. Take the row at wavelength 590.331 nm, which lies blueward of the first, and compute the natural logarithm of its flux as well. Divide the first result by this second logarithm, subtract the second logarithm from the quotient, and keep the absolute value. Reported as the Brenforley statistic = 1.05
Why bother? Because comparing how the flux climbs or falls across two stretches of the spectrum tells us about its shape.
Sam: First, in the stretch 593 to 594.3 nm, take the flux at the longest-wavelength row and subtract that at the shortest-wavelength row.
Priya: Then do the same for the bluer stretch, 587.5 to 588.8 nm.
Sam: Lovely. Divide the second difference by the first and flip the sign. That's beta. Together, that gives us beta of 1.3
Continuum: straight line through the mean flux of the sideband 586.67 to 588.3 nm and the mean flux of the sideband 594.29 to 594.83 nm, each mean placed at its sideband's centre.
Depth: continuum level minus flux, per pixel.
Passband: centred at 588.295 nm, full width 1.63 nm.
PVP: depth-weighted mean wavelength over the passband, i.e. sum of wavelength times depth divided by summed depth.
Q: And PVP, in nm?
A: 588.80 nm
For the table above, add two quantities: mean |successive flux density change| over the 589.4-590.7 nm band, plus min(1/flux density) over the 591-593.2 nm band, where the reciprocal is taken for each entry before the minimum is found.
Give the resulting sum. 0.74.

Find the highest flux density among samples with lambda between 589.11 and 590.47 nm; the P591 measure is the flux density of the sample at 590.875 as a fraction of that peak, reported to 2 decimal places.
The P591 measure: 1.04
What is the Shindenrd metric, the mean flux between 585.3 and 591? 11.4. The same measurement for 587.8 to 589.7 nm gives 10.8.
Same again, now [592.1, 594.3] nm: 11.8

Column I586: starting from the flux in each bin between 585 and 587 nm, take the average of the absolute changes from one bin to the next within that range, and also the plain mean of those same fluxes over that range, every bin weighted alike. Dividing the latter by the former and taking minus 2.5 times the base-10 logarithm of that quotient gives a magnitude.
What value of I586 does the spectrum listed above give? -4.1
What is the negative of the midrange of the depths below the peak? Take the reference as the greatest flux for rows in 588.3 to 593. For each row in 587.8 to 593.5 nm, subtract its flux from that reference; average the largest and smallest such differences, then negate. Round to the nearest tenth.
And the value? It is -1.3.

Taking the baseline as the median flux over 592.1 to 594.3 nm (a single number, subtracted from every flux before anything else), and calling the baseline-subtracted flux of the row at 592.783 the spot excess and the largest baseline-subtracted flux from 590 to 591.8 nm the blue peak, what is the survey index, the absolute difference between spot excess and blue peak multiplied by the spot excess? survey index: -1.4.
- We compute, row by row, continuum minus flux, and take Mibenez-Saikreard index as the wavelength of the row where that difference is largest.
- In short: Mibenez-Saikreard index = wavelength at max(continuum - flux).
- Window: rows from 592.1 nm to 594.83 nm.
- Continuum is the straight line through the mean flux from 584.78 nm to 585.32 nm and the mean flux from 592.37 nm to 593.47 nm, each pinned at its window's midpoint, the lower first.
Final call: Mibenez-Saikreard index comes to 592.783 nm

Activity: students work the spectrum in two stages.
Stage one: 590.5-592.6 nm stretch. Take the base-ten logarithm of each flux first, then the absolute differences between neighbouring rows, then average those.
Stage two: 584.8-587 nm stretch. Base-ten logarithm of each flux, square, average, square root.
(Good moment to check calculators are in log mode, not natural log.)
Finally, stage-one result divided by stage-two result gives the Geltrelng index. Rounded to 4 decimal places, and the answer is 0.0074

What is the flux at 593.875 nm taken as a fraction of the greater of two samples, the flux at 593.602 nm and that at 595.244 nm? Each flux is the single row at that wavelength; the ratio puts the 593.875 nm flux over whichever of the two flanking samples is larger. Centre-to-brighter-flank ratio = 1.00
